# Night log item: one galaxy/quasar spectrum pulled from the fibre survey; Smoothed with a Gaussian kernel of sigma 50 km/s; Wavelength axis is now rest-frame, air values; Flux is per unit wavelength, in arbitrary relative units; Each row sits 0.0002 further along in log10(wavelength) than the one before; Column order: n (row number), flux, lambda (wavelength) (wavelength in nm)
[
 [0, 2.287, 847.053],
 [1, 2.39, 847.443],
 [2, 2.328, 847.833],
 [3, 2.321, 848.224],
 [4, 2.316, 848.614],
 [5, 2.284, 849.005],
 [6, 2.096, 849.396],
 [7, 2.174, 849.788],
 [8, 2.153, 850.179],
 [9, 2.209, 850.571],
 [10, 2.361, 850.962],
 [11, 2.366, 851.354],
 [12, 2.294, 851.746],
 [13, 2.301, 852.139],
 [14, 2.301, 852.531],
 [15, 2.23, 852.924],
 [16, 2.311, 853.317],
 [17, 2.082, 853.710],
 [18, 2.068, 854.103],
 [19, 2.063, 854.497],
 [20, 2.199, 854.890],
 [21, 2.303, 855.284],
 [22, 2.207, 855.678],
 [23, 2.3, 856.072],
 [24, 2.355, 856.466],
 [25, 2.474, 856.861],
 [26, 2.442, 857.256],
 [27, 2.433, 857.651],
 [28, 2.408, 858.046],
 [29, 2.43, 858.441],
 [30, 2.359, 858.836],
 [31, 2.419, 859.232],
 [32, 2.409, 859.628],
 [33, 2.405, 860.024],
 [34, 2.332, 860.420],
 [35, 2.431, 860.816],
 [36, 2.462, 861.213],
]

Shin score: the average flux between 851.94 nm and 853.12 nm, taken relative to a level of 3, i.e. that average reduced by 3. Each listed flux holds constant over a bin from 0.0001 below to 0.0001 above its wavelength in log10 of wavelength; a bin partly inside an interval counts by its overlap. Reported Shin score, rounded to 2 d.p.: -0.72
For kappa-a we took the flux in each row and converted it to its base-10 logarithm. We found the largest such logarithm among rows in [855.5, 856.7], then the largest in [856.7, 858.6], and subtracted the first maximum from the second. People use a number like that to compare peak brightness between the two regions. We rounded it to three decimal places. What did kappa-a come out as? 0.021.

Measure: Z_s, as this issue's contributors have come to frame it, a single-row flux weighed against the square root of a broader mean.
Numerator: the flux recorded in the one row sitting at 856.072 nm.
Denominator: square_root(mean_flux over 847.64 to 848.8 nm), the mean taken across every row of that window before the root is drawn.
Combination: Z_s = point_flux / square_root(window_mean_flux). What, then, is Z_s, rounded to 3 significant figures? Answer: 1.51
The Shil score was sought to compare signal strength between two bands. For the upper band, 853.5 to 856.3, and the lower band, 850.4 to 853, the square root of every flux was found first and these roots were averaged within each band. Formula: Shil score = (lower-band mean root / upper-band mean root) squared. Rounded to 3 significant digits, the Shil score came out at 1.06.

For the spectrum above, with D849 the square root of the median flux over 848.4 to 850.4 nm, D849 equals 1.47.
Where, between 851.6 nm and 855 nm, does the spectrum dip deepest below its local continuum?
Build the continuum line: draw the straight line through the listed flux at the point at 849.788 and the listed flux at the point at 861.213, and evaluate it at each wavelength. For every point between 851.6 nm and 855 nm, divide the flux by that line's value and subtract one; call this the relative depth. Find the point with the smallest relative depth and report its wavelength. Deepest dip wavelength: 854.497 nm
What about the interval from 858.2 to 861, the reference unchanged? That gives 860.420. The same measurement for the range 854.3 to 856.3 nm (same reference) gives 854.497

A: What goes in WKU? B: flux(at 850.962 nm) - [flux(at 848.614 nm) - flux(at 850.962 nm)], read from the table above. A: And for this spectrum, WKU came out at 2.41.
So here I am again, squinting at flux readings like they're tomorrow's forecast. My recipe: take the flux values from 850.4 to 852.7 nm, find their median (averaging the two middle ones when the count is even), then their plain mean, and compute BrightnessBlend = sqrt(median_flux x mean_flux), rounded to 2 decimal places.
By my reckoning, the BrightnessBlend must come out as 2.30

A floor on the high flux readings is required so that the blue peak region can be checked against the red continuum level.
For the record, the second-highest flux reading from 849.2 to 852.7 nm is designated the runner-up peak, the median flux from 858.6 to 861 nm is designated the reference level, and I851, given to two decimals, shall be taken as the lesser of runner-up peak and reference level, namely 2.36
